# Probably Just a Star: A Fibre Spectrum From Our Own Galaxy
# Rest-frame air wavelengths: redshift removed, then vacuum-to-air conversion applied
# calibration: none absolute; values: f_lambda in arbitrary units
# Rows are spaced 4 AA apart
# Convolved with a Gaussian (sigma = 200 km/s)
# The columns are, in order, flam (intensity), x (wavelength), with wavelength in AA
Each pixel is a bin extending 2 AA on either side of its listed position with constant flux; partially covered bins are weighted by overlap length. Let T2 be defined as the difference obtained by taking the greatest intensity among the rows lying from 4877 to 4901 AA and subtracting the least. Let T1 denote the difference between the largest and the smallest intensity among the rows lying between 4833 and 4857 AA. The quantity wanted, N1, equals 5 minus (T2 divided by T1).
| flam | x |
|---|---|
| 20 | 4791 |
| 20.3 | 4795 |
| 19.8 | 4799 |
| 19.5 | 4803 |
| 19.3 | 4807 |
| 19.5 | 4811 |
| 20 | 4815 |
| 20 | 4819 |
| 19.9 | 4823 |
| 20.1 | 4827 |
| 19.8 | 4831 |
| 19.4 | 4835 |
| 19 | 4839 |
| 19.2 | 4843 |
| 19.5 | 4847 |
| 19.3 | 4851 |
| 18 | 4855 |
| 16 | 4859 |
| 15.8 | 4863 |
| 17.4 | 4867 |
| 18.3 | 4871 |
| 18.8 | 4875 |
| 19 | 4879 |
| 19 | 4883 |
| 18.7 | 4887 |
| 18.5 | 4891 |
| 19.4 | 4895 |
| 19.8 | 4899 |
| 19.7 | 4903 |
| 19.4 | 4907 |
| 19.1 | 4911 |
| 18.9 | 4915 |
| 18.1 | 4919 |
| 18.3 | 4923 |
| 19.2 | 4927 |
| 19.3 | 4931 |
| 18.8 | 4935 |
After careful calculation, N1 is 4.13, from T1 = 1.5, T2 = 1.3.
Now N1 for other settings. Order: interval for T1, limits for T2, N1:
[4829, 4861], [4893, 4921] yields 4.55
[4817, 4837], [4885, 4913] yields 3.14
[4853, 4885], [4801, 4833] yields 4.75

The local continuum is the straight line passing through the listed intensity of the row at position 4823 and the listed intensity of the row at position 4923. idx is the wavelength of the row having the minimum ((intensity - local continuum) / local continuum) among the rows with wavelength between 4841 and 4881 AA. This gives 4863 AA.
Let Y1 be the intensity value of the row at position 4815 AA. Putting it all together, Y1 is 20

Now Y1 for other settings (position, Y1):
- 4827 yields 20.1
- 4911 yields 19.1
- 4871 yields 18.3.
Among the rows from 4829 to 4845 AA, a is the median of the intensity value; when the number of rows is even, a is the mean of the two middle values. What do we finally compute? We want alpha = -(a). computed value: -19.3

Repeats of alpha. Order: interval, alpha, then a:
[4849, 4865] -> -17.0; 17.0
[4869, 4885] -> -18.9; 18.9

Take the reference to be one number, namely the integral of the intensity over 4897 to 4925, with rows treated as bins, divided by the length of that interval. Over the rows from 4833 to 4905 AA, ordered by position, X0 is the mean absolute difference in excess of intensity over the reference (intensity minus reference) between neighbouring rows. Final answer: 0.57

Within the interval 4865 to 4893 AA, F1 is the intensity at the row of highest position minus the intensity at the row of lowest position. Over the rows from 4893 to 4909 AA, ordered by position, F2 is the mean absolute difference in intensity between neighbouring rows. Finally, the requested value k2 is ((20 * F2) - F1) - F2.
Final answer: 4.0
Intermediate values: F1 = 1.1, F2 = 0.27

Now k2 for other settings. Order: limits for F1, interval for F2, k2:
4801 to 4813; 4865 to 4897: 8.1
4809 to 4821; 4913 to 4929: 11.5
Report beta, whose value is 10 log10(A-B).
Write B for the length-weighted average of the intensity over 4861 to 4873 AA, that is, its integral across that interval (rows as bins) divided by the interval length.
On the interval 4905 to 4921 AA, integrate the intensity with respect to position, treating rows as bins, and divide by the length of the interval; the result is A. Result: 2.3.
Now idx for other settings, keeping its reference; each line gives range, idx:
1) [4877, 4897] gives 4891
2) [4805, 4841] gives 4807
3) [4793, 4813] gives 4807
